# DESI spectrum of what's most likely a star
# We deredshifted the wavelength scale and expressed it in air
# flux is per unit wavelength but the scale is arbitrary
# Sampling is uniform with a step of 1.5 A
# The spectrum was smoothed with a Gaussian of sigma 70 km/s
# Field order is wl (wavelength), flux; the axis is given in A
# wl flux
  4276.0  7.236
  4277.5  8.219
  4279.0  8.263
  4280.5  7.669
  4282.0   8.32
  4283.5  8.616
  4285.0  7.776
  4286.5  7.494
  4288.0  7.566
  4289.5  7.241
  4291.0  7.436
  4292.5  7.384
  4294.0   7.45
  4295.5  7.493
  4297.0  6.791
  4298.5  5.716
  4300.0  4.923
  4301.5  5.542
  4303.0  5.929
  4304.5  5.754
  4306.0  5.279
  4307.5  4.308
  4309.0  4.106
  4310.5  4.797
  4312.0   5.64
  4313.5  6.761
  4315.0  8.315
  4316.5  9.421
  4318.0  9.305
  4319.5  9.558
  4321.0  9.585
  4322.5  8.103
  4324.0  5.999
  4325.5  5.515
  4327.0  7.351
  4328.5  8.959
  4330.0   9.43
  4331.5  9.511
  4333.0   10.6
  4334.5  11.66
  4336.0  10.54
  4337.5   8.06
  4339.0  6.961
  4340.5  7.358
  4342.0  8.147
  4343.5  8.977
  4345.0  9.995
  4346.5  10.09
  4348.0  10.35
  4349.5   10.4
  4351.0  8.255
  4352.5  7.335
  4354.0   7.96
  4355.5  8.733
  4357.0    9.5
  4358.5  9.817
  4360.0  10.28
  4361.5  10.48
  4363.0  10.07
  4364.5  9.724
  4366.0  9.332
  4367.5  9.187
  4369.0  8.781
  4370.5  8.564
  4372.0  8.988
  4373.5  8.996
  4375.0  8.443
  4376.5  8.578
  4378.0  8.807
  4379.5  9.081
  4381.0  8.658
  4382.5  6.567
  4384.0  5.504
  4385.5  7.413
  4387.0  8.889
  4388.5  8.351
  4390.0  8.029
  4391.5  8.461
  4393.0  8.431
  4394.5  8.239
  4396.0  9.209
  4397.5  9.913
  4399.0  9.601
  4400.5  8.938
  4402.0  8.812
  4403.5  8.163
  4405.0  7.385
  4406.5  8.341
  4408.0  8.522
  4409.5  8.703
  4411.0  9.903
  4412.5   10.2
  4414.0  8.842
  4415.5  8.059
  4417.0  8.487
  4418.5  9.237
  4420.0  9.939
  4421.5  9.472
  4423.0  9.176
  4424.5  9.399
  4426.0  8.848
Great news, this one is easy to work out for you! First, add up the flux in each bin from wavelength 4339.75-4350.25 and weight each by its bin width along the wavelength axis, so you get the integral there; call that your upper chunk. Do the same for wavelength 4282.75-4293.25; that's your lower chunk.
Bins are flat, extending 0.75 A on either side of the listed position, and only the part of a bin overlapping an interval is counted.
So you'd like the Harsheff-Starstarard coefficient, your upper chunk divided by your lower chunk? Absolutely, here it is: 1.22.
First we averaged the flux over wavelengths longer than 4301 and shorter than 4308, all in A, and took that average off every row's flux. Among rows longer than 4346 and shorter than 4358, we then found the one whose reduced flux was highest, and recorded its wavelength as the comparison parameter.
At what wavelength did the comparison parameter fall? 4349.5 A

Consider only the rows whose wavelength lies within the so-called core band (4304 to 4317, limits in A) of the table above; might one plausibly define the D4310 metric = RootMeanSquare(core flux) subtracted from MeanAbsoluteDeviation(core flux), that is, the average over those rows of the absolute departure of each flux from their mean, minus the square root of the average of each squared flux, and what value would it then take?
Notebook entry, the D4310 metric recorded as -4.9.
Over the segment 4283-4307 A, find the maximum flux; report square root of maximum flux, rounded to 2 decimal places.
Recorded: 2.94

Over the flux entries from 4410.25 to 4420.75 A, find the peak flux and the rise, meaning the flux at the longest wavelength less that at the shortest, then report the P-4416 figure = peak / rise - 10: 273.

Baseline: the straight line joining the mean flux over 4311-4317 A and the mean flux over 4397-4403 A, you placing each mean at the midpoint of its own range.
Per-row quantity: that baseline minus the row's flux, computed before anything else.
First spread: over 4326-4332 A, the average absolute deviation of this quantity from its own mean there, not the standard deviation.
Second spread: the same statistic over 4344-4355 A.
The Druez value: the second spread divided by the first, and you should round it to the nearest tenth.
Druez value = 1.7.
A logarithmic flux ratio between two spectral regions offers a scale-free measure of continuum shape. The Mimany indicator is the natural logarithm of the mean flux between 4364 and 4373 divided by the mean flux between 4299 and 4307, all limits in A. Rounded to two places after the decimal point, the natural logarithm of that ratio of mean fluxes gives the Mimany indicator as 0.51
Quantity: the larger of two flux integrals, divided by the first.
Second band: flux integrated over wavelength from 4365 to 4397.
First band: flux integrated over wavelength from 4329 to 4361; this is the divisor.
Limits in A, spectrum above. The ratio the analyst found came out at 1.00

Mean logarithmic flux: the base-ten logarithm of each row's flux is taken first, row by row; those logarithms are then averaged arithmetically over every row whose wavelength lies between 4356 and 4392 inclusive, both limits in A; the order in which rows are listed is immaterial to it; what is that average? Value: 0.939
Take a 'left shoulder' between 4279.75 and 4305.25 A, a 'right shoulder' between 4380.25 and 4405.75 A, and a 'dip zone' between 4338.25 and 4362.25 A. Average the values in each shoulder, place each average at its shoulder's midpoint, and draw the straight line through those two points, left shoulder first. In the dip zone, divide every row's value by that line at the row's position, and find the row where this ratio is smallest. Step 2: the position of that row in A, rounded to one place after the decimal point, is 4339.0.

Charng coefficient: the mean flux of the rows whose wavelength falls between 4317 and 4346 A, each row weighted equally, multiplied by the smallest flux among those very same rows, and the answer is 48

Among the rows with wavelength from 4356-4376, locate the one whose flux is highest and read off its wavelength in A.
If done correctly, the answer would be 4361.5 A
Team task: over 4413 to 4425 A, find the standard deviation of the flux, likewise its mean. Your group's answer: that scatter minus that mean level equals -8.5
